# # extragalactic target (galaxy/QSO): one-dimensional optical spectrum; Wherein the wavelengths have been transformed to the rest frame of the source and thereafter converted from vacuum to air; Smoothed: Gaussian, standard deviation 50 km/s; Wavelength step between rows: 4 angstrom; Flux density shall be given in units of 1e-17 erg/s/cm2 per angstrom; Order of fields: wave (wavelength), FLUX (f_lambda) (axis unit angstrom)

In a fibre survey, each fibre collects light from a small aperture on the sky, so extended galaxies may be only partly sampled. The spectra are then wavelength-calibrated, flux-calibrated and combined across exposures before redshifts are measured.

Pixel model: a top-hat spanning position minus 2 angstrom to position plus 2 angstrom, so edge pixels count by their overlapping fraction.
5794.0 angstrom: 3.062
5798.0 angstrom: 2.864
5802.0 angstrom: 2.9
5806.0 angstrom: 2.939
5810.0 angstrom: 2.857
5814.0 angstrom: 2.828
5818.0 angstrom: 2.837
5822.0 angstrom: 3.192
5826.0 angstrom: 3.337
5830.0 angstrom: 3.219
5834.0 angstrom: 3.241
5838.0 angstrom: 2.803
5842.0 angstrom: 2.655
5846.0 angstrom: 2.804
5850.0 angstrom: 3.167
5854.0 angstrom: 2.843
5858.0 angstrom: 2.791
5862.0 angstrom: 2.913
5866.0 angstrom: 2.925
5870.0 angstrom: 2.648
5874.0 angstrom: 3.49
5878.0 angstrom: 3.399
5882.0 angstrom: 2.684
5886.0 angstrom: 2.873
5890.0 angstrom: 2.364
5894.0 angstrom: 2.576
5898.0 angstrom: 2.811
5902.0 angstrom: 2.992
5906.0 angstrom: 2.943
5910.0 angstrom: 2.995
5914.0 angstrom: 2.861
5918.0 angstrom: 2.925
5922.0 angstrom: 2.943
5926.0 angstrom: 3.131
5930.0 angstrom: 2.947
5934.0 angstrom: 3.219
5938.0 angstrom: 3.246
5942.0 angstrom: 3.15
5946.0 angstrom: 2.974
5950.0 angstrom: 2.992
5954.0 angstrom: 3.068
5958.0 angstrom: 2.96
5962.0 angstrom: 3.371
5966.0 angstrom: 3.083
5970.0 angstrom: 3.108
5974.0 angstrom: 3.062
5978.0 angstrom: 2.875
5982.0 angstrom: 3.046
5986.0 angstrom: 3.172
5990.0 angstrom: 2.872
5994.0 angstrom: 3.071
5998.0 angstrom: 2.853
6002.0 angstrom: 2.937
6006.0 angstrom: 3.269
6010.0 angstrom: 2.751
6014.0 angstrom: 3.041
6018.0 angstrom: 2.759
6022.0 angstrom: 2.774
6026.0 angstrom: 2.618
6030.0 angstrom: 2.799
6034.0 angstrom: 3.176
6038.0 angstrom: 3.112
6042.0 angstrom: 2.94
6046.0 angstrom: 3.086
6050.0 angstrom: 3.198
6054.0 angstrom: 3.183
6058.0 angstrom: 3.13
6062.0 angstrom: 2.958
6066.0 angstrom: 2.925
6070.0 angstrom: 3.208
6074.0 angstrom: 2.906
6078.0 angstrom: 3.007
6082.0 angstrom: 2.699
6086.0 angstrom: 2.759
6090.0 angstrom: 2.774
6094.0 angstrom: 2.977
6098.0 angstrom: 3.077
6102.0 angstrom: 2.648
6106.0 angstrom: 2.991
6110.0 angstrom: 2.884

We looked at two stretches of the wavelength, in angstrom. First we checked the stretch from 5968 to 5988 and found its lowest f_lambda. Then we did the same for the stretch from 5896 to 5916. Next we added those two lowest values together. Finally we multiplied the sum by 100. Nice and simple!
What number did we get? 569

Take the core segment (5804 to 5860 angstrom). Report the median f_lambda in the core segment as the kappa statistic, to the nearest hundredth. 2.85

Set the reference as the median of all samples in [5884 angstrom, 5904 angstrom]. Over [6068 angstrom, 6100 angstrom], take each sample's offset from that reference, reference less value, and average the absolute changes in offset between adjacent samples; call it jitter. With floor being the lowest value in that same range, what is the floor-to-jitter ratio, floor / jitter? 17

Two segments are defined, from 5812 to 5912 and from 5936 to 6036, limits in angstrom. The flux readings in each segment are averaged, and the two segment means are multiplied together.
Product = 8.80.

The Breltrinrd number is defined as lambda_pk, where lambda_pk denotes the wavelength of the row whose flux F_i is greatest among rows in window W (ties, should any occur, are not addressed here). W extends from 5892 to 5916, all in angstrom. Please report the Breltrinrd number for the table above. 5910.0 angstrom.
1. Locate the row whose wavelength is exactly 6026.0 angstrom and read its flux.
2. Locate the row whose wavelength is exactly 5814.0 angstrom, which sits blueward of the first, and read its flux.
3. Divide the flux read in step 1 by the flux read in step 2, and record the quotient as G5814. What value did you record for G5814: 0.93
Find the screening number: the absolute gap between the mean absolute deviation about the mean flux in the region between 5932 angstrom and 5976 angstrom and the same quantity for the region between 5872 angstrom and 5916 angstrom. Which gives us 0.13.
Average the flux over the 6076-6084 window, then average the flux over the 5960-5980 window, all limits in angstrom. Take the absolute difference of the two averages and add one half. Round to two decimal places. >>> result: 0.75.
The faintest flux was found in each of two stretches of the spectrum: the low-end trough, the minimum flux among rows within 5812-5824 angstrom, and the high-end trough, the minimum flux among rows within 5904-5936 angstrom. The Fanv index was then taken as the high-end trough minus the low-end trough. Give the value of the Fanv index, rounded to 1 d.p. 0.0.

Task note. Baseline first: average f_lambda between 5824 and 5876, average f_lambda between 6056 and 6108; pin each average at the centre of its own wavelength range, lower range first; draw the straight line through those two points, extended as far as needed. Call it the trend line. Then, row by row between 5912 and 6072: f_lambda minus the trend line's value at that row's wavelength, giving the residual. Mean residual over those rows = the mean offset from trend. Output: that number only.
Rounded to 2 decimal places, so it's 0.07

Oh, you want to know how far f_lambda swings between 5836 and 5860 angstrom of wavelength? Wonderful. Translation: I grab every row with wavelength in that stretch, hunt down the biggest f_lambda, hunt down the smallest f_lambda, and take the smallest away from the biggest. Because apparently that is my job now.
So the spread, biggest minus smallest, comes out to 0.51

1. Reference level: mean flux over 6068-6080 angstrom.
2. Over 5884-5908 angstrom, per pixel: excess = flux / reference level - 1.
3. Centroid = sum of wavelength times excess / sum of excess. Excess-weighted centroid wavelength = 5893.1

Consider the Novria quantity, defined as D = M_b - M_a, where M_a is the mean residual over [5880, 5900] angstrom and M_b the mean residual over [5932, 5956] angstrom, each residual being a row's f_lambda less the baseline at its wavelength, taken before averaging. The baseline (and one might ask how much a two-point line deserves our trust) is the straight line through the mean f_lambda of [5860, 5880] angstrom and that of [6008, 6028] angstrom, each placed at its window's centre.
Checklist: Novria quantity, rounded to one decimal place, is 0.6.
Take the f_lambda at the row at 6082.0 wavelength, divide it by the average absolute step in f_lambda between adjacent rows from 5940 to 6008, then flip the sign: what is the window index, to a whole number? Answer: -16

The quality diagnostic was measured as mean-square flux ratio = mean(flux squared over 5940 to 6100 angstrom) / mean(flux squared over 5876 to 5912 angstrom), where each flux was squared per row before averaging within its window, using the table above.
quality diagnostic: 1.10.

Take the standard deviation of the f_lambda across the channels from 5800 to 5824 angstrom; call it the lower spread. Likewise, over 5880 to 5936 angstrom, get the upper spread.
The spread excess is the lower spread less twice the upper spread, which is -0.30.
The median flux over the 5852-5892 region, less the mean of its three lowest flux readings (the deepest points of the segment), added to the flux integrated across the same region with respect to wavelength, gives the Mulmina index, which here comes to 116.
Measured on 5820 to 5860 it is 120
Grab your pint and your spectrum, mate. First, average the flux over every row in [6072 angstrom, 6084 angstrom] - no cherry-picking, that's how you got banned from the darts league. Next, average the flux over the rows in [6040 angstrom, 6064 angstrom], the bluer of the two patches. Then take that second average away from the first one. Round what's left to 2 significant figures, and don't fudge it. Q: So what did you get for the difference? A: -0.21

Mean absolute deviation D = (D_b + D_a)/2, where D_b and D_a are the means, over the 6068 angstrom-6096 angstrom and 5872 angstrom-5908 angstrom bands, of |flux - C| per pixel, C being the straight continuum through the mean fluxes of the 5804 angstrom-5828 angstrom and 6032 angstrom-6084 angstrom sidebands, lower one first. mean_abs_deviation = 0.245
